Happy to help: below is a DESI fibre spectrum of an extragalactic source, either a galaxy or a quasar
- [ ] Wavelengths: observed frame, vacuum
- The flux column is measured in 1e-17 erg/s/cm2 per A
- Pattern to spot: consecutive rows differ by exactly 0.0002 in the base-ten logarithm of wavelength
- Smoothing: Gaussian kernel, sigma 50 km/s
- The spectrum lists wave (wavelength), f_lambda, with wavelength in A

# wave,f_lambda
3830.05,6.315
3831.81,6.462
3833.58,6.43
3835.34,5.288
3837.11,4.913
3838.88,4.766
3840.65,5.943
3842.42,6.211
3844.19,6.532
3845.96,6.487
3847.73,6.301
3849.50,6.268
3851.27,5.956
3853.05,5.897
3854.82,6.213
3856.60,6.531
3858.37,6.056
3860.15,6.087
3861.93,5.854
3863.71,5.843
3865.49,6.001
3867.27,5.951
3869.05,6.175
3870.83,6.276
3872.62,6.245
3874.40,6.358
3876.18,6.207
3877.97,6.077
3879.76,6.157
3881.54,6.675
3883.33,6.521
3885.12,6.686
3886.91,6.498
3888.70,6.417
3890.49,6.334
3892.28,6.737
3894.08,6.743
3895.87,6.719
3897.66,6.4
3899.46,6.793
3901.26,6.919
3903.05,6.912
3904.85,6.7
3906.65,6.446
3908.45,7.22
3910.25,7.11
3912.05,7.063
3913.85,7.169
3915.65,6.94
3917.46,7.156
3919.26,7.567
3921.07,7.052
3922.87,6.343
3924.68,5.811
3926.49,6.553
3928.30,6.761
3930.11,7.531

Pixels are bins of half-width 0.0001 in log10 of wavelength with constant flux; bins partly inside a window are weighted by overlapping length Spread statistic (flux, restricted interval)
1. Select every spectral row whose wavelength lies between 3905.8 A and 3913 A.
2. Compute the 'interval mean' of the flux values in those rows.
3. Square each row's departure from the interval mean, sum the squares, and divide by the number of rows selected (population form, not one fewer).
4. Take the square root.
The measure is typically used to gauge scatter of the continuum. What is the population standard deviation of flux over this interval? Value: 0.30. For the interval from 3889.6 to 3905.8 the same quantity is 0.19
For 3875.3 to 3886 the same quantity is 0.25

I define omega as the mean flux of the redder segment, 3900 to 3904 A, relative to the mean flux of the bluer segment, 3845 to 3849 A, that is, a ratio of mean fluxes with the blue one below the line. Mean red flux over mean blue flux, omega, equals 1.08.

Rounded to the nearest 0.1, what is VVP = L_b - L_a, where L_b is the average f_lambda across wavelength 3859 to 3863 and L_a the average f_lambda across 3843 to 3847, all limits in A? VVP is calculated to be -0.5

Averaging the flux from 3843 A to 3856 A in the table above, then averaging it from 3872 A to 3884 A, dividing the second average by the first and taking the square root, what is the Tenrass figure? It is 1.01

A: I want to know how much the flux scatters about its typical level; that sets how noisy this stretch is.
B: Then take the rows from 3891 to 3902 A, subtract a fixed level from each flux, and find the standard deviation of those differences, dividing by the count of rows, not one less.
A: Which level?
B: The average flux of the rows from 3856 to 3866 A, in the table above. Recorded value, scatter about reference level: 0.16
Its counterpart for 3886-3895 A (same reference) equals 0.17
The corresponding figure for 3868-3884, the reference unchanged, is 0.18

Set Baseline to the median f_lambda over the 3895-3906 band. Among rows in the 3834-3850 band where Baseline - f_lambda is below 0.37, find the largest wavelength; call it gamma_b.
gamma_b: 3845.96 A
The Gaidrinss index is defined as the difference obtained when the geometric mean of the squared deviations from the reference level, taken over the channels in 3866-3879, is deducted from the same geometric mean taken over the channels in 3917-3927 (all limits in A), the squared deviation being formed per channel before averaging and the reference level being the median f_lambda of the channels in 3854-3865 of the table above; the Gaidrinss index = 0.37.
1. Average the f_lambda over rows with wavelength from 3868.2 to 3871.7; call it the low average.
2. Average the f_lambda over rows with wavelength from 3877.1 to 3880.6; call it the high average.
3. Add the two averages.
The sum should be 12.3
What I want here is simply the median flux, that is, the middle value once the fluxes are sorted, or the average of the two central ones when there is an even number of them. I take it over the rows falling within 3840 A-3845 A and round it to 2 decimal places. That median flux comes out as 6.21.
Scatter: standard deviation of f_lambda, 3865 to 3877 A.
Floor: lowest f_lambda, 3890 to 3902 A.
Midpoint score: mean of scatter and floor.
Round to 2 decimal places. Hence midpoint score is 3.24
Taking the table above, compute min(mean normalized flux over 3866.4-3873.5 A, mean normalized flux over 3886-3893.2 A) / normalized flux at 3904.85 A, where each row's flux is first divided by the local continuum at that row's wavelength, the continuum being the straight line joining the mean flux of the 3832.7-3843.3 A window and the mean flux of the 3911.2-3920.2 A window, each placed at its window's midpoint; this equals 1.015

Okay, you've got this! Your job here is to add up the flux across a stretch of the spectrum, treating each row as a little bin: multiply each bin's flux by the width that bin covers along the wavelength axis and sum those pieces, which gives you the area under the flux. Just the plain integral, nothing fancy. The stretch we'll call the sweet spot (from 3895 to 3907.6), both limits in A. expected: 84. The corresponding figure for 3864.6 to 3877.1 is 77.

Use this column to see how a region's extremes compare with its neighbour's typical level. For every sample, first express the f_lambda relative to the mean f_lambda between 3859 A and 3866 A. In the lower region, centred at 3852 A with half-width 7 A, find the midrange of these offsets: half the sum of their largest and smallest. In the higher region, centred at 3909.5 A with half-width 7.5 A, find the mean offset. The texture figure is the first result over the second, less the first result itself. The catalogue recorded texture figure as 0.00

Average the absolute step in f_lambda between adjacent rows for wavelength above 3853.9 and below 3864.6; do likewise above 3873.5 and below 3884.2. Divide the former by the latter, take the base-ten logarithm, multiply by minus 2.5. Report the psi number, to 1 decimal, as 0.0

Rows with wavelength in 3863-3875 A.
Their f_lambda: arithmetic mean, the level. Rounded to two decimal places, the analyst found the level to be 6.12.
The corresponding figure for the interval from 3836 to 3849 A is 5.88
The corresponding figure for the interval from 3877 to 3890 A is 6.43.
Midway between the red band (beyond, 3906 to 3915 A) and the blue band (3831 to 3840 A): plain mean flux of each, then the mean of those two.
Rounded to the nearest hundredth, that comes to 6.29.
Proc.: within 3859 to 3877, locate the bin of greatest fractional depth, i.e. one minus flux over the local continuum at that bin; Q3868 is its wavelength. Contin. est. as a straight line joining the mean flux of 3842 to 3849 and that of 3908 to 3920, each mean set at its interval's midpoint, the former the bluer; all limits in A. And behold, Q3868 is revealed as 3863.71 A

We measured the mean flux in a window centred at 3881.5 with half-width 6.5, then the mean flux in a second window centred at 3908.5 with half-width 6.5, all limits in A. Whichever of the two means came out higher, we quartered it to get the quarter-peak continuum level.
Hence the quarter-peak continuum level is 1.74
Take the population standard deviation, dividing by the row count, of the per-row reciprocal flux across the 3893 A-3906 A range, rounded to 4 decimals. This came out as 0.0036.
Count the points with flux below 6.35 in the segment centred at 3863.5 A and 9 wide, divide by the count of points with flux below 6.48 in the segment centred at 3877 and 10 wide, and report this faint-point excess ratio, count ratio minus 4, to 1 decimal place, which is -3.0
